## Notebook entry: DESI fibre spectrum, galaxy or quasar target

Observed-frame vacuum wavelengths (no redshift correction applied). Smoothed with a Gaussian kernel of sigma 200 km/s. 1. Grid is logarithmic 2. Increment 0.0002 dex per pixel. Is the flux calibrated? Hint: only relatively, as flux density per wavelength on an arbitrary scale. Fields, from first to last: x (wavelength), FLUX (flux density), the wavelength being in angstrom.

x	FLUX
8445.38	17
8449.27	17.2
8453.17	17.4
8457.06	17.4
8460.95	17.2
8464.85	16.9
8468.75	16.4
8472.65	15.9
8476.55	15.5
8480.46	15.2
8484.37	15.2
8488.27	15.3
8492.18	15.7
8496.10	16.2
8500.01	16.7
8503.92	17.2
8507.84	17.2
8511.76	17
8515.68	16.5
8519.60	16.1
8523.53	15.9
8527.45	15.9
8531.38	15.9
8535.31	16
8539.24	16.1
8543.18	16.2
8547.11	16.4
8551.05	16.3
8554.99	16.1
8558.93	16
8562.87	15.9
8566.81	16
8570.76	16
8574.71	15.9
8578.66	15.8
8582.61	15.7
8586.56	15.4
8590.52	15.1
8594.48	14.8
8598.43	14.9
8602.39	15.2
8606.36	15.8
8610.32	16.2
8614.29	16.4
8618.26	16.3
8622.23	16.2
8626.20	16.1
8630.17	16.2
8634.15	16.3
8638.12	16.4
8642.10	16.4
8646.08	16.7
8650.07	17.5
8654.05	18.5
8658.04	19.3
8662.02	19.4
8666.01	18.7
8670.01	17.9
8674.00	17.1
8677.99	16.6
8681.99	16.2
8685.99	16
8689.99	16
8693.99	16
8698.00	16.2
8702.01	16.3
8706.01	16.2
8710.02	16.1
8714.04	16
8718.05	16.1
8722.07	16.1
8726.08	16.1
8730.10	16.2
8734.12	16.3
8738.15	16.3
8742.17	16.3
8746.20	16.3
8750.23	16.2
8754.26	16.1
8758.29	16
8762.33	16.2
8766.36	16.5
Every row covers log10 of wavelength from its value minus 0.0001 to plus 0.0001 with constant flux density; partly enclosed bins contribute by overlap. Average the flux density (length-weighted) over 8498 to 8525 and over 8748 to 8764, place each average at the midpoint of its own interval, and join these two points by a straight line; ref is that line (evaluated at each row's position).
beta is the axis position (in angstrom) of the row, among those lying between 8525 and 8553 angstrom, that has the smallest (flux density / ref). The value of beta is 8527.45 angstrom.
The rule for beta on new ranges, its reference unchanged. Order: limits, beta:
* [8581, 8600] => 8594.48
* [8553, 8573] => 8562.87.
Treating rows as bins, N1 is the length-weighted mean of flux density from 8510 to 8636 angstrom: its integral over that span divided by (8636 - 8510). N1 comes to 16.0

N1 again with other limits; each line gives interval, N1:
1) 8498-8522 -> 16.8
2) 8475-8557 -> 16.1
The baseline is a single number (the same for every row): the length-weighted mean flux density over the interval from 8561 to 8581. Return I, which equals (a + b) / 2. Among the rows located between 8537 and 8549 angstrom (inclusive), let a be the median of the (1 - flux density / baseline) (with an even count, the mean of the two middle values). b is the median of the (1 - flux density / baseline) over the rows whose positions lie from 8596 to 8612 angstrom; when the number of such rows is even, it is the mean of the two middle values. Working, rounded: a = -0.018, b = 0.026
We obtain 0.00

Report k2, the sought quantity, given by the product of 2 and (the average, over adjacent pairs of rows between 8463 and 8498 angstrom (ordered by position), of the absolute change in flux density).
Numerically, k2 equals 0.7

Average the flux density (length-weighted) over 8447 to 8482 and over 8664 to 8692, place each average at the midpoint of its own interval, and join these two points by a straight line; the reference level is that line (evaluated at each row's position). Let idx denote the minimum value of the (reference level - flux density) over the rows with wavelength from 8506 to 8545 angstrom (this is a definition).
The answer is -0.5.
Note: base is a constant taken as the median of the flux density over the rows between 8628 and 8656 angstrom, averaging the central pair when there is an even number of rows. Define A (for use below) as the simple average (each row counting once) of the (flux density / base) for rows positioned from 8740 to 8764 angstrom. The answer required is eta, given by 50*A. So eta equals 49.3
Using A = 0.987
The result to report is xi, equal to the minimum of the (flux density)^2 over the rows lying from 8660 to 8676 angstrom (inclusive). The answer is 292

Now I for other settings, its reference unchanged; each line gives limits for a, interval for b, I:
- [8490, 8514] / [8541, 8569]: -0.04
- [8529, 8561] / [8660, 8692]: -0.04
